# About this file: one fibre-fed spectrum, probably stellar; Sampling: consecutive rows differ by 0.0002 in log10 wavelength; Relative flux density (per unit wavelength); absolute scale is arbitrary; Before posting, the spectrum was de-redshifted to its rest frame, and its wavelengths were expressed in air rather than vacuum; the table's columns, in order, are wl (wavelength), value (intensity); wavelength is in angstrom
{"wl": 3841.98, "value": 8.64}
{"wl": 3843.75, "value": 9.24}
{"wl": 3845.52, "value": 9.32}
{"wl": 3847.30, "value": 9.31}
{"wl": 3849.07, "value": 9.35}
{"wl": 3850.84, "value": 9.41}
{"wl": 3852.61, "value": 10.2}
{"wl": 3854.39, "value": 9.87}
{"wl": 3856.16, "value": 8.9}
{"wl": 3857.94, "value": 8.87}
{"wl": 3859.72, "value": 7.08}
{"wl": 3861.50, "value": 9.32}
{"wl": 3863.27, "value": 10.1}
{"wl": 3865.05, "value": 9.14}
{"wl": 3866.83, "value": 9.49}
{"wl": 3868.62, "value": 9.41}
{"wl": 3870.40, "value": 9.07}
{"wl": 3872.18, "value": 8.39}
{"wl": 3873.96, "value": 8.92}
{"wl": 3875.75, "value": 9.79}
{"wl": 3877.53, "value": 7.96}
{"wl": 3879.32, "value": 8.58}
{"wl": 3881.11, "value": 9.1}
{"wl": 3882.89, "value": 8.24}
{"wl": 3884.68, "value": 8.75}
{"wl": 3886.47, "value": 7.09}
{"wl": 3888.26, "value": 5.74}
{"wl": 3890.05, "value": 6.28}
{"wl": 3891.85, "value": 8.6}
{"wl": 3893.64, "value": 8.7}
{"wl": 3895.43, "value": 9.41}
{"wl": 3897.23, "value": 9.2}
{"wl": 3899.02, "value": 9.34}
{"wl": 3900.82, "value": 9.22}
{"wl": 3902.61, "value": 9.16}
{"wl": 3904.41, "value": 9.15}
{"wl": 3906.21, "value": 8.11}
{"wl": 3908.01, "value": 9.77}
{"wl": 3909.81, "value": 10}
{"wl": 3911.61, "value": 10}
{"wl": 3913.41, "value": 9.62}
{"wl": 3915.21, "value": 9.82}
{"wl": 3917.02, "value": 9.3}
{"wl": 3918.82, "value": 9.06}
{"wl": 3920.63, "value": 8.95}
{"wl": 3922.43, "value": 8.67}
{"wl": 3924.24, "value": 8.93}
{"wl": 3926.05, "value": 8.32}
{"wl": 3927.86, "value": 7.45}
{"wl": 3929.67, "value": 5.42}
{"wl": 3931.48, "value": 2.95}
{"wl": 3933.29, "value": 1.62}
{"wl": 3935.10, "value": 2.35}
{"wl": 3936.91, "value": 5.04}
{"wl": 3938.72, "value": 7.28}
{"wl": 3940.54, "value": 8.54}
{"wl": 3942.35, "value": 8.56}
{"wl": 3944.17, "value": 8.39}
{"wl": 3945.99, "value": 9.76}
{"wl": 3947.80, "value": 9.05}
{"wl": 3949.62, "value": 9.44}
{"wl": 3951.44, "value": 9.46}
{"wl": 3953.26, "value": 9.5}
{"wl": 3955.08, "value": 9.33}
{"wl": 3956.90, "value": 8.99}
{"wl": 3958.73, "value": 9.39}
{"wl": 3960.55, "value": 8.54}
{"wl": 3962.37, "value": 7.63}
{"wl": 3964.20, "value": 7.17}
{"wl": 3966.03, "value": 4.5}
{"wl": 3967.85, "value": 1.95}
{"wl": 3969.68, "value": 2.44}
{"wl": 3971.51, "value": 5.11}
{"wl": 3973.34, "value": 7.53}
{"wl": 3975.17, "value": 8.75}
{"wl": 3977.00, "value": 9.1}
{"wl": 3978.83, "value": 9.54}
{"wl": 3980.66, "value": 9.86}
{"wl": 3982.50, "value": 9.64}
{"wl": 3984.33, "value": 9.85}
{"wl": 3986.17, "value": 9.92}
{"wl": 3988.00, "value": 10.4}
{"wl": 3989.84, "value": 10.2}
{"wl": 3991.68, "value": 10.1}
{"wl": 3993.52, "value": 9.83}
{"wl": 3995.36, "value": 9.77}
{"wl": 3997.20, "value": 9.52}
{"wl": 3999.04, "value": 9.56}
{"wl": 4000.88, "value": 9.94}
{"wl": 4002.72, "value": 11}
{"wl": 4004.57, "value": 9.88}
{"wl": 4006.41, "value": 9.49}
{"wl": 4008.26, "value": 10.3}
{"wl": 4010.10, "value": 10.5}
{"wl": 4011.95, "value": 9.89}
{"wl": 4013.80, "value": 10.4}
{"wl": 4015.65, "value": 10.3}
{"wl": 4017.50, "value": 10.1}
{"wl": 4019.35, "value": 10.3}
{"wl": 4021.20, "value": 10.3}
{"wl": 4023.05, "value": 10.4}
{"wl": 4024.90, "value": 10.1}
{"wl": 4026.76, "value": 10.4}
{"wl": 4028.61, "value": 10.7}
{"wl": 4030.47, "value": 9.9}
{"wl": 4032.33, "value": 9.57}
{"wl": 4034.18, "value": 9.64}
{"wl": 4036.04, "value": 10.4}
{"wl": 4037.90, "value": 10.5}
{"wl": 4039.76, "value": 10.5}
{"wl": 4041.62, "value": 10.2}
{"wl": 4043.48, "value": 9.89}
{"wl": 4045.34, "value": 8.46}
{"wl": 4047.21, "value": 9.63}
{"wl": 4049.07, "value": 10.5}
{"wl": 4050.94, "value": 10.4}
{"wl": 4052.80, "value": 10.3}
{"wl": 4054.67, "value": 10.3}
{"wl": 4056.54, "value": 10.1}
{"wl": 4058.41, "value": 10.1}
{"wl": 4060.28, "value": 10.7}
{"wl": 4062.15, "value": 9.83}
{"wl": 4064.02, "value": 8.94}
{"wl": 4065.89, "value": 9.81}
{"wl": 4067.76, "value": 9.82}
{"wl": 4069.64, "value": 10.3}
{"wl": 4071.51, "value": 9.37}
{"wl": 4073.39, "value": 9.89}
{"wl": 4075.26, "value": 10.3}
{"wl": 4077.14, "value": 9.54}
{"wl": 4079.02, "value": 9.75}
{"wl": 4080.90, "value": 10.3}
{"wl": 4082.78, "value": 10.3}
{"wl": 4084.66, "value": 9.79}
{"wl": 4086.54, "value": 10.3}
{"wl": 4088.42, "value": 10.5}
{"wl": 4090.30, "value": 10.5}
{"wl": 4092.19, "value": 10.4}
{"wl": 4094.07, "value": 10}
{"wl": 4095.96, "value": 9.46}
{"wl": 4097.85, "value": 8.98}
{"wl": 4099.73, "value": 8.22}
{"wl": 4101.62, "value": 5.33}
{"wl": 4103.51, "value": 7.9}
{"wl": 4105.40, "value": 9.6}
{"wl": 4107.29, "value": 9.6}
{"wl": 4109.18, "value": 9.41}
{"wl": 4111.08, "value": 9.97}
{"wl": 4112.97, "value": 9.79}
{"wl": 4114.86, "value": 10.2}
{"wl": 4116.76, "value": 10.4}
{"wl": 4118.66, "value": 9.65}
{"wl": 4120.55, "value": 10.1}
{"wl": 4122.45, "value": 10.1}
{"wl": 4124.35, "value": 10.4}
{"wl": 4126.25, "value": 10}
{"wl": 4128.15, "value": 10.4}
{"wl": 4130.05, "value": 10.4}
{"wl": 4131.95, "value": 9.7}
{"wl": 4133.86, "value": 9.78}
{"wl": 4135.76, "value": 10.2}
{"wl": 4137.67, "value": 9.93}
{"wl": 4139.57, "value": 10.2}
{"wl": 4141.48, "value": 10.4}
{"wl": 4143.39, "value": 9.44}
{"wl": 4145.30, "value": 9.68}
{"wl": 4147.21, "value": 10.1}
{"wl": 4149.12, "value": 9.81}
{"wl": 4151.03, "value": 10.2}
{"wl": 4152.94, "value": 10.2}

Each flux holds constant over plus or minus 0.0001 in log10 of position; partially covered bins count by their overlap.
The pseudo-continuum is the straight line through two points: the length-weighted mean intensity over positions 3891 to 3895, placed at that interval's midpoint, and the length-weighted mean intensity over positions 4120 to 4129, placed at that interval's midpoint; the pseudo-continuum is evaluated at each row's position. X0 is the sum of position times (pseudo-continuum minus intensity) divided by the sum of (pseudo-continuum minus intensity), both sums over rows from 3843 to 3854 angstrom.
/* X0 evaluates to 3848.9 angstrom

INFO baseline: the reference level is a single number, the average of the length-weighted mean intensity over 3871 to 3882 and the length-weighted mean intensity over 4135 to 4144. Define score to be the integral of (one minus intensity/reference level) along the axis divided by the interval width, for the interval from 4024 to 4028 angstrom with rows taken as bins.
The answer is -0.09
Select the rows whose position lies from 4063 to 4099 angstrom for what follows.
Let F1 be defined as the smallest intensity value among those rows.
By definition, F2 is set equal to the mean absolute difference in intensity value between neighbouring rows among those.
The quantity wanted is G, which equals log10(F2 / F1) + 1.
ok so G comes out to -0.3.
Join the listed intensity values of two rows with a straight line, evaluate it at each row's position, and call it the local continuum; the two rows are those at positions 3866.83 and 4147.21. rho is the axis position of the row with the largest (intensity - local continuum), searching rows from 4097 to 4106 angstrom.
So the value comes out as 4105.40 angstrom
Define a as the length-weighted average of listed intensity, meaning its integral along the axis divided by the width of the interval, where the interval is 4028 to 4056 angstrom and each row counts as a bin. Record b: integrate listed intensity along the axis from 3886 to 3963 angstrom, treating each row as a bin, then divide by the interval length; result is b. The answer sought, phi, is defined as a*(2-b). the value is -62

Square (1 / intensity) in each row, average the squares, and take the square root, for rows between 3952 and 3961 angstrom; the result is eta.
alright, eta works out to 0.110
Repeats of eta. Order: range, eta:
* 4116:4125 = 0.099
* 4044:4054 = 0.102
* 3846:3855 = 0.104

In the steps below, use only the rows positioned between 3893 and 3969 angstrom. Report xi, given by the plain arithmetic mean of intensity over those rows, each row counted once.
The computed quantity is 8.0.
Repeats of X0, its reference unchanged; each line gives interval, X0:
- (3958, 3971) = 3967.2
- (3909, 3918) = 3912.7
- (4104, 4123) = 4110.5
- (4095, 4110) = 4101.9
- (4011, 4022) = 4016.8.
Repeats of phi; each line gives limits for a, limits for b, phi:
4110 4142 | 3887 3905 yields -65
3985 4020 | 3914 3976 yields -54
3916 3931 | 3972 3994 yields -61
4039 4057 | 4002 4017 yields -82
